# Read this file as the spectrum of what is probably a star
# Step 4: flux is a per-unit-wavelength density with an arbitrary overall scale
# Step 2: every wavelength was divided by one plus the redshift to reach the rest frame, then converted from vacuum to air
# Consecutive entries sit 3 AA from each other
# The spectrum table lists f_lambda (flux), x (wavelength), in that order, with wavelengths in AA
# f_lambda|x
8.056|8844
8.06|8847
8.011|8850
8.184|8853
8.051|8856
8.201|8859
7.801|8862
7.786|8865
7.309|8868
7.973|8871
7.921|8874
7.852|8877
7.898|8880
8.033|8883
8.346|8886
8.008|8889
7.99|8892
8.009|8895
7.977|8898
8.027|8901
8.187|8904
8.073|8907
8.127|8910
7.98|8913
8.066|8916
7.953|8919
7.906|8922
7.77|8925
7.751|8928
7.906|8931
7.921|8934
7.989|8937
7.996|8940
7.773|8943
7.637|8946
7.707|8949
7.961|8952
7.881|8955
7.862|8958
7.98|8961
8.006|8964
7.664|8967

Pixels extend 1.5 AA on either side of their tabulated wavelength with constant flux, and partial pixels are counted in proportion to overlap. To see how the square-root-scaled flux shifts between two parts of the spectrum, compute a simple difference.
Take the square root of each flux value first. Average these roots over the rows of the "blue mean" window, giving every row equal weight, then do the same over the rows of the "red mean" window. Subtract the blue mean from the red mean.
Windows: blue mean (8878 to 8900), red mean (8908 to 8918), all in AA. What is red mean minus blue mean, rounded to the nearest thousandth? 0.004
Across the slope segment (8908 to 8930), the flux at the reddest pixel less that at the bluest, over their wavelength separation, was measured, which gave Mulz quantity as -0.021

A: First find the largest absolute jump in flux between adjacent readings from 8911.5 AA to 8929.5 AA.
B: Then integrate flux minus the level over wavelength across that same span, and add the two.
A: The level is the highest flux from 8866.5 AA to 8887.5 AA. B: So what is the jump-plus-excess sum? -7.8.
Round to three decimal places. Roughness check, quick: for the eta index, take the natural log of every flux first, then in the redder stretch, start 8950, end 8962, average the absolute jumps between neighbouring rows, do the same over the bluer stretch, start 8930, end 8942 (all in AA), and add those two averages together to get 0.013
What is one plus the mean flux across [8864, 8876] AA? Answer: 8.75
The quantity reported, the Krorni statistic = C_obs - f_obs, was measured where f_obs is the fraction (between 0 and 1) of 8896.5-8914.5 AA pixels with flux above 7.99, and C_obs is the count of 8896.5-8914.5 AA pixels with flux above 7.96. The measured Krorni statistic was 5.3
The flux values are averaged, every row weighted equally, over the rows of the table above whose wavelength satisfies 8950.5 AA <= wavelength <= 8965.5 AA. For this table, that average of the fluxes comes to 7.94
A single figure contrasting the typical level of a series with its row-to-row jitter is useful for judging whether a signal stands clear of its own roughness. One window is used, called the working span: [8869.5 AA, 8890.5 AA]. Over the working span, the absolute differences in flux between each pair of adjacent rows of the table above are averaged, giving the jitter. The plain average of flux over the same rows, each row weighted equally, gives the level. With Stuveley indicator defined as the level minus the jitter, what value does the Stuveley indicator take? 7.85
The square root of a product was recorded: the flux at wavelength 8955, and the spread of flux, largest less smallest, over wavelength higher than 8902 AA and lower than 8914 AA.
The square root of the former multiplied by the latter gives 1.3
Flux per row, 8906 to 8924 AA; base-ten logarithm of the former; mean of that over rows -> 0.904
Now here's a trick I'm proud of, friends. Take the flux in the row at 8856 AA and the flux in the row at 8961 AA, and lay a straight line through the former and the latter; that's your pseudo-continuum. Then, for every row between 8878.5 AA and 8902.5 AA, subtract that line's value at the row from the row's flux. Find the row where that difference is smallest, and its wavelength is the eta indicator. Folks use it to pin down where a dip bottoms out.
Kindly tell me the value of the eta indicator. 8880 AA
